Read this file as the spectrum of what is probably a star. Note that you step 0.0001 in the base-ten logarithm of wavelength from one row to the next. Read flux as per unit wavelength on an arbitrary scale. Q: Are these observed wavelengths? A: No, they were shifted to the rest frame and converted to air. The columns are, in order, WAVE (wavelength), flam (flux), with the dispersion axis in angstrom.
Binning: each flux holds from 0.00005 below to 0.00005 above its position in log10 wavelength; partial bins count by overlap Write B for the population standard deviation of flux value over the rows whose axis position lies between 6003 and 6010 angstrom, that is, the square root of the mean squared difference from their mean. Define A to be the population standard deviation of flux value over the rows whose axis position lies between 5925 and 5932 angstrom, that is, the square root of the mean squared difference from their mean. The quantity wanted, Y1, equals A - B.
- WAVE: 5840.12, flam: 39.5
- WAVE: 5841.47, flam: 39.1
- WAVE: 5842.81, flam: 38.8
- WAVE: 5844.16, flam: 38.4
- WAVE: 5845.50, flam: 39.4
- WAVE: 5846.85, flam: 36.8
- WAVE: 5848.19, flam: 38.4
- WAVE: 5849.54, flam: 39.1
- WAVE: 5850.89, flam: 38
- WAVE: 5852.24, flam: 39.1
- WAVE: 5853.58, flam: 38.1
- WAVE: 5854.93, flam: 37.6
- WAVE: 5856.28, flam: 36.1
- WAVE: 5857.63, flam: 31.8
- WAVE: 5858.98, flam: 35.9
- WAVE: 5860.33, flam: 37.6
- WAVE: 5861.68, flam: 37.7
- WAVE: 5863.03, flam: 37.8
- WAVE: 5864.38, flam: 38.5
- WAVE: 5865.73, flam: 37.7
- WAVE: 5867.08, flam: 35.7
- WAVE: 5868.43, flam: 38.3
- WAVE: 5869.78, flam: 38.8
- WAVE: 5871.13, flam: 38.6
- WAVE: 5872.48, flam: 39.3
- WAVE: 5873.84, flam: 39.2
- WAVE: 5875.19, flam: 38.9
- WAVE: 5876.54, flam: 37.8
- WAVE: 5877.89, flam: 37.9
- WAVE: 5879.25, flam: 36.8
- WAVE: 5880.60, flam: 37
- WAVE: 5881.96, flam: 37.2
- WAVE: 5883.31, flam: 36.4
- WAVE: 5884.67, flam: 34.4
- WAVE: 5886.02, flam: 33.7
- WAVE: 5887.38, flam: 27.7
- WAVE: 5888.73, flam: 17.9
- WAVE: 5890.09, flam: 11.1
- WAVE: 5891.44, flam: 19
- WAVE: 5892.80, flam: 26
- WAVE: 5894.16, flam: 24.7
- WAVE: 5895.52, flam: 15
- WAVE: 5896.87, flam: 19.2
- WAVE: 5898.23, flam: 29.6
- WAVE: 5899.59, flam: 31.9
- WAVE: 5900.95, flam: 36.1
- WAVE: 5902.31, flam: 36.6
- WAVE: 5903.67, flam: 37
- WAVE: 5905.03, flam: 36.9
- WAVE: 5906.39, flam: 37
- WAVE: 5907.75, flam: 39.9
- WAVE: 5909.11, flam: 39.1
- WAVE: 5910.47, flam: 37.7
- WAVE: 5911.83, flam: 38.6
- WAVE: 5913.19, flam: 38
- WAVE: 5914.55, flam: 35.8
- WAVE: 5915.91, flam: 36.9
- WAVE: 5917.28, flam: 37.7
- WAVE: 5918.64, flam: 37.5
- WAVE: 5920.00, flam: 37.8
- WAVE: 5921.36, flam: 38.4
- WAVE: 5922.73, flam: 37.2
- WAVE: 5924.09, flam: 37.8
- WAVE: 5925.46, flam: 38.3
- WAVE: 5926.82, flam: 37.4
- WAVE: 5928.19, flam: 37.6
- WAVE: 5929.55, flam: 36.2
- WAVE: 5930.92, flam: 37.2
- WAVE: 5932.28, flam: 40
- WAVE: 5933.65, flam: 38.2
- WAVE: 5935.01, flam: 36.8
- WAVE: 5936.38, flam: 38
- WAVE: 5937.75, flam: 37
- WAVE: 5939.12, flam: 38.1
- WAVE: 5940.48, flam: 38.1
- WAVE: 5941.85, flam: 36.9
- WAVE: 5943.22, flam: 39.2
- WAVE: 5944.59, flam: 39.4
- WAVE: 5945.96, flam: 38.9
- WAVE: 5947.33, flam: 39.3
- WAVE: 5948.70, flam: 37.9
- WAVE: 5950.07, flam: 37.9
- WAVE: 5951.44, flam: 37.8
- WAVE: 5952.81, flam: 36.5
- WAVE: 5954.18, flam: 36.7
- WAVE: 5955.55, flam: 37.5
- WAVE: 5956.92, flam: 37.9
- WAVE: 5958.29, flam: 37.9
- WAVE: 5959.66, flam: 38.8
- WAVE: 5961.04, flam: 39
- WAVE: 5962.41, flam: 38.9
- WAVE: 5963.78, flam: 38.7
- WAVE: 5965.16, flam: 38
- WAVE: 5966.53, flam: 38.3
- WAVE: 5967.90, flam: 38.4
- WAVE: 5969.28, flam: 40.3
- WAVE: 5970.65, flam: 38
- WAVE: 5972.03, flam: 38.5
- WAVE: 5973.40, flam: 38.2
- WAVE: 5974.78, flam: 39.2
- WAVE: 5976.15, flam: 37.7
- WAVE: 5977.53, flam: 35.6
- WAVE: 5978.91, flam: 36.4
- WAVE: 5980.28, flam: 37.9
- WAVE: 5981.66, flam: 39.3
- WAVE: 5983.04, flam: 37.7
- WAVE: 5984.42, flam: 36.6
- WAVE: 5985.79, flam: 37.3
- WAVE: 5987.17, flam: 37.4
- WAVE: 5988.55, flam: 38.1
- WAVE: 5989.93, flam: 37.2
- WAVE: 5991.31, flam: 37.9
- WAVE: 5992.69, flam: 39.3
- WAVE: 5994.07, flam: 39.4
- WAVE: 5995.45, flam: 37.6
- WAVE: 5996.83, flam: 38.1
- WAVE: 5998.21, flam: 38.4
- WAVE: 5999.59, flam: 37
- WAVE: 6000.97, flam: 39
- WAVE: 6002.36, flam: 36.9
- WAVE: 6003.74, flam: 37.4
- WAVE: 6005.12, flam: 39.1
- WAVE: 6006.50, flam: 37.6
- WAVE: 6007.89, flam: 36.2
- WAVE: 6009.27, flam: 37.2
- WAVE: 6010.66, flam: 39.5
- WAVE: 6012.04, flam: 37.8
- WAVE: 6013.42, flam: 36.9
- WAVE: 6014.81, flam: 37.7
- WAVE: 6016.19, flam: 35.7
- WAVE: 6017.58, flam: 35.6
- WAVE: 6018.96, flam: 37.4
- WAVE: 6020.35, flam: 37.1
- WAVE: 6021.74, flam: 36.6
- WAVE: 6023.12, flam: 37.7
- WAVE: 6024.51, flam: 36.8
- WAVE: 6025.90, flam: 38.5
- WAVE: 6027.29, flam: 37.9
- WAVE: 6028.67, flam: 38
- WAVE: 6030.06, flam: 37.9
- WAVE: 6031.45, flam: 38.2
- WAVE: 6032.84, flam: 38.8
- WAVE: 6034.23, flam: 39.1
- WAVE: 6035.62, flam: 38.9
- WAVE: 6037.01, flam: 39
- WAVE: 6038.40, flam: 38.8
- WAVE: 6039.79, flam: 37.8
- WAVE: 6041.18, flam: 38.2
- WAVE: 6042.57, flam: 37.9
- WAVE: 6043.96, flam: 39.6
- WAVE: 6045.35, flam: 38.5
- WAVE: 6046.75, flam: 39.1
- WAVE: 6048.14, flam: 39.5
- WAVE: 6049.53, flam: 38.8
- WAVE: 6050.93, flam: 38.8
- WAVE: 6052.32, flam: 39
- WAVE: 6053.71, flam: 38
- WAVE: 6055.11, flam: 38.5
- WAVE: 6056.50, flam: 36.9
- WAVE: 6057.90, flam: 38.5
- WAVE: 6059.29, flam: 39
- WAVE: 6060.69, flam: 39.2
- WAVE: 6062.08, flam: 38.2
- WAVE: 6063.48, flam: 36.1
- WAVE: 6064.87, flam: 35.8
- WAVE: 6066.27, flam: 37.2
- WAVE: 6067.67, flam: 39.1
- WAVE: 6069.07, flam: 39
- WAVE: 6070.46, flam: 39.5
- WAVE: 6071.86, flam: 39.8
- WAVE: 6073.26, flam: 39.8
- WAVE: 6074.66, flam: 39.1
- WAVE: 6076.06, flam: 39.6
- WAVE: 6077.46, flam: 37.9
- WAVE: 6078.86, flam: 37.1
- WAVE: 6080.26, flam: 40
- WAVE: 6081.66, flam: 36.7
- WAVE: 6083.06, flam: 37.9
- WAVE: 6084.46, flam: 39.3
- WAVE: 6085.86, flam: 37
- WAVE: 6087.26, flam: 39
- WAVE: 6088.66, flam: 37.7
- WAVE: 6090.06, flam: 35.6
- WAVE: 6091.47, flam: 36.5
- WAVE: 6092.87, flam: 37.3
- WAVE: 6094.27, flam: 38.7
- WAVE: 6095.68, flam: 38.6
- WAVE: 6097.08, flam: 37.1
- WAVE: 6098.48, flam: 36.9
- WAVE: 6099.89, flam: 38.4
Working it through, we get -0.3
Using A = 0.68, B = 0.9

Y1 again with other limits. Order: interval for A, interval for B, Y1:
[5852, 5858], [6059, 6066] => 1.1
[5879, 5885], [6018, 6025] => 0.6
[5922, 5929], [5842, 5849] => -0.5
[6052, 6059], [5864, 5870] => -0.4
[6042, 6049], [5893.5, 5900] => -5.7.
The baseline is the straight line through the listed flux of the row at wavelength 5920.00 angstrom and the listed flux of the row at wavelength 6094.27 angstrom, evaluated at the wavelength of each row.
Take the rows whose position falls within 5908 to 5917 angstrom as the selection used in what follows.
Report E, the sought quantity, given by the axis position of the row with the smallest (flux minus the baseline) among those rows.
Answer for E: 5914.55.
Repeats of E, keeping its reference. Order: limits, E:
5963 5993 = 5977.53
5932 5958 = 5952.81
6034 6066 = 6064.87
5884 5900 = 5890.09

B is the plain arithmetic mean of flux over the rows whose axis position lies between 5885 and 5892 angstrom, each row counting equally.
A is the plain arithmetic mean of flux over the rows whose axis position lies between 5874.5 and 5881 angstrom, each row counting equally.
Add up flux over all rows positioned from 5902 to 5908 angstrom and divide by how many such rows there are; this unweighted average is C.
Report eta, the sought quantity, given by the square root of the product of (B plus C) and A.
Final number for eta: 47.3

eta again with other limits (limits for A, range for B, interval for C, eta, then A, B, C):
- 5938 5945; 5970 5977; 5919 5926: 54.1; 38.3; 38.3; 37.9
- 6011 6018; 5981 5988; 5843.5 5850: 52.9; 36.7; 37.7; 38.4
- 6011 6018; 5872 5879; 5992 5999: 53.3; 36.7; 38.6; 38.6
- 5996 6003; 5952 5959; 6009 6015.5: 53.3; 37.9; 37.3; 37.8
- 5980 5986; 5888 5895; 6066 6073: 47.1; 37.8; 19.7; 38.9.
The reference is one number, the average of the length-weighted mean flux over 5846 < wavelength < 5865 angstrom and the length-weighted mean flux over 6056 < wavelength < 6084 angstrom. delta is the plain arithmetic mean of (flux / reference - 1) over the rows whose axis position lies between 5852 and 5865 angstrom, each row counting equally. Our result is -0.021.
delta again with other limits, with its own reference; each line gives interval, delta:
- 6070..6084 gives 0.024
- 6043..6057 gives 0.022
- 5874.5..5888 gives -0.054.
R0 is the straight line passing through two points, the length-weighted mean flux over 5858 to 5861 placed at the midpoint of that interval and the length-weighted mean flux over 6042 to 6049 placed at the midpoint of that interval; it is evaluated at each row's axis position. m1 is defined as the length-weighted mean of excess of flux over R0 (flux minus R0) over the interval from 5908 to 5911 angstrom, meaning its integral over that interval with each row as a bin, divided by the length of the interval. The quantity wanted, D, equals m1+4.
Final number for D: 5.7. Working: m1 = 1.7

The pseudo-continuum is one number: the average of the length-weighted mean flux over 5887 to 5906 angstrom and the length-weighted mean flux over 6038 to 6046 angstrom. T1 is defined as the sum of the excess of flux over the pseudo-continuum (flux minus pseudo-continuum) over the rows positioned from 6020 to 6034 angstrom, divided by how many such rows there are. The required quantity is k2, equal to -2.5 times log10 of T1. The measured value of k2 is -1.80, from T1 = 5.27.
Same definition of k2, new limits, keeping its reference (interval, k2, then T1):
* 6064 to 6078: -1.98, 6.20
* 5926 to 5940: -1.78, 5.17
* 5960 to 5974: -1.97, 6.15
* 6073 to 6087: -1.94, 5.96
